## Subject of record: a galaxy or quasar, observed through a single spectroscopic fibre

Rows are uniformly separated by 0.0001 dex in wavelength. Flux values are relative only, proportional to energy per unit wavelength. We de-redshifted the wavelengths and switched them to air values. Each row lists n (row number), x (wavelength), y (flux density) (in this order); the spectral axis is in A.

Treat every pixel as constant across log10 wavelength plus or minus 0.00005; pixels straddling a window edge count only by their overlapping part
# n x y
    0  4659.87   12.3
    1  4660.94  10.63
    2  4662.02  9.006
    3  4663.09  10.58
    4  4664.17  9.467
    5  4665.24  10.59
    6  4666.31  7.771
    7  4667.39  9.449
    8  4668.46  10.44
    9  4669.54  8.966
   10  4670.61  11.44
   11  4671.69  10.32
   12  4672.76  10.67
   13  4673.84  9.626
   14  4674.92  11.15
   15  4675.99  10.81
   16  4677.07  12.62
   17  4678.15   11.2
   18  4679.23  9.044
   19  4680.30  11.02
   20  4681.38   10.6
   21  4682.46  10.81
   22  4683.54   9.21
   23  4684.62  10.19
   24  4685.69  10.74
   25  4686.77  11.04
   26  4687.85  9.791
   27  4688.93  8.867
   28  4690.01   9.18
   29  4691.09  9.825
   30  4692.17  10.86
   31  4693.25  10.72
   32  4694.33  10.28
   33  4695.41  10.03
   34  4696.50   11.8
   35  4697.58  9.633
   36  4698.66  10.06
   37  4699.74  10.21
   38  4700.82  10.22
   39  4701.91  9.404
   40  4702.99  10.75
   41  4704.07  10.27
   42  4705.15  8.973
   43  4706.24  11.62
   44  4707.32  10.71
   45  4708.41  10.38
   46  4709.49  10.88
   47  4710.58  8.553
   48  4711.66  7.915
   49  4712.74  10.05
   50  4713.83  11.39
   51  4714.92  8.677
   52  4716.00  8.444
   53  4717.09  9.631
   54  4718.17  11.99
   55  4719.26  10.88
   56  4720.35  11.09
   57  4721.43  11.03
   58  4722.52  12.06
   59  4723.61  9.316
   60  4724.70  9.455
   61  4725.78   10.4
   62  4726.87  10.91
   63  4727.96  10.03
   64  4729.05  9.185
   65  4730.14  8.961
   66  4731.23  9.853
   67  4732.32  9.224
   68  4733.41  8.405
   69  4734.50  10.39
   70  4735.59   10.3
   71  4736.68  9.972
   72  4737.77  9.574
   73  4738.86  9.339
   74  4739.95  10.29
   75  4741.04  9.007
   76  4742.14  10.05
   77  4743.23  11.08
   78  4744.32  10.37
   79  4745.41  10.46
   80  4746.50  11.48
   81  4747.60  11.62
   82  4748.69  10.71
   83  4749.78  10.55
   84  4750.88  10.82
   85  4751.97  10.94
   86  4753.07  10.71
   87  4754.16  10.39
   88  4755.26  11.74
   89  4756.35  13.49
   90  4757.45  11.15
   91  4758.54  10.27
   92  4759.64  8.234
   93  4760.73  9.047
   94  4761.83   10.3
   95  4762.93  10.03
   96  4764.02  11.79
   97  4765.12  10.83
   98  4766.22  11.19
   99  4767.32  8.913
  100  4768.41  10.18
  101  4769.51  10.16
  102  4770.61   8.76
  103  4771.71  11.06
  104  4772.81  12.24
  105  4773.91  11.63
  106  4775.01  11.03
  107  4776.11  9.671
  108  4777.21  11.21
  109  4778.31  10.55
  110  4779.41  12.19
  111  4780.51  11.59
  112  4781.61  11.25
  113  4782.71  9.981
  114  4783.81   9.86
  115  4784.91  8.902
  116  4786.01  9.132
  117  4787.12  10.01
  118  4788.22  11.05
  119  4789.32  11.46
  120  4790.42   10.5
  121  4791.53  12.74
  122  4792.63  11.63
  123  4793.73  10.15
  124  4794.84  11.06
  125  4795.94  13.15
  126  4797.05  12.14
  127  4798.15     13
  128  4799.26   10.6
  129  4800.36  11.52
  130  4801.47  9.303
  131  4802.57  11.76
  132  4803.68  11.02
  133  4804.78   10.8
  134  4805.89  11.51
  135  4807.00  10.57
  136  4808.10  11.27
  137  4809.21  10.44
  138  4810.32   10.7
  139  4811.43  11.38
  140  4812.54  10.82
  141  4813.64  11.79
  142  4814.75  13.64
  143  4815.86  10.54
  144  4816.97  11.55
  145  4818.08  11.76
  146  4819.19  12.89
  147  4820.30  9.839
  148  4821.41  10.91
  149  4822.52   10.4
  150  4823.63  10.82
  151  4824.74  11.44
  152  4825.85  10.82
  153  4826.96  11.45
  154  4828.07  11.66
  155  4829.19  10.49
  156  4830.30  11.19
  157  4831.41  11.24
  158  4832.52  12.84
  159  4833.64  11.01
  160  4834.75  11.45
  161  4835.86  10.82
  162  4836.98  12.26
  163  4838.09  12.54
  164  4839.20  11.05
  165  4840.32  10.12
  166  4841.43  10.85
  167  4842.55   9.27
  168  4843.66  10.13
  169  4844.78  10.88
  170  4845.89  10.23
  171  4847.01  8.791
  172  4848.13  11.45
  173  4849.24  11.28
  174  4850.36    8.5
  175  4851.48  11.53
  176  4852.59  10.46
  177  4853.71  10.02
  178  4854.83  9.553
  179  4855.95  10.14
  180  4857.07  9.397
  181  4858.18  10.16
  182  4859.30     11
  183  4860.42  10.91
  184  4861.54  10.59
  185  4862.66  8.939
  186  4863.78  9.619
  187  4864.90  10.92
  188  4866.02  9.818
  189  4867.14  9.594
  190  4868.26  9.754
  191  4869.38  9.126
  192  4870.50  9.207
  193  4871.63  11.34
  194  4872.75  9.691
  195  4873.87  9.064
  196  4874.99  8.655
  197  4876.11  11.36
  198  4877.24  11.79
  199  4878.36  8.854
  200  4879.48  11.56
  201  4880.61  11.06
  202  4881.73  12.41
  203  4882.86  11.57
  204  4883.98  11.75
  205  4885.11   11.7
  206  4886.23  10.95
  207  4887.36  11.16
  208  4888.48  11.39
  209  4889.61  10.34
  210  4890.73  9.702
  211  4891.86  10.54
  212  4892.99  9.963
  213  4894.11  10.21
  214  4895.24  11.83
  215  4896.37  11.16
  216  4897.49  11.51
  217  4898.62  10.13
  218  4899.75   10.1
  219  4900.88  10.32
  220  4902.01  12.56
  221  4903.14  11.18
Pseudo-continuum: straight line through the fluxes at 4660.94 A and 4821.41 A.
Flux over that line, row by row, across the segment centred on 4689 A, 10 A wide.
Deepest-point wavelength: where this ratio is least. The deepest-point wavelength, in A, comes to 4688.93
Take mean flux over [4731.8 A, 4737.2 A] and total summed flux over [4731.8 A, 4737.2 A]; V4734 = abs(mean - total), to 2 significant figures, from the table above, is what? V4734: 39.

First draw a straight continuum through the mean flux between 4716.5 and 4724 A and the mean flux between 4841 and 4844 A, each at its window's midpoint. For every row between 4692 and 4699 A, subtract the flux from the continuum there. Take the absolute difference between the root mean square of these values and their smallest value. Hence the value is 1.6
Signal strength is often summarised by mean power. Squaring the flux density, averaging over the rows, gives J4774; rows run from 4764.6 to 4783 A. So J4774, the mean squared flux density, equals 116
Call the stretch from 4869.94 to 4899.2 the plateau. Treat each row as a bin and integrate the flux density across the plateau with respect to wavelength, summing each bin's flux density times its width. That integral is 314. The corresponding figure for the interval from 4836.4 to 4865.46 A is 302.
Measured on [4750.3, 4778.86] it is 303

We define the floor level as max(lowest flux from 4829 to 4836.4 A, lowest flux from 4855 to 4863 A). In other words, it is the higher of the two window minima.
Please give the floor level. 10.5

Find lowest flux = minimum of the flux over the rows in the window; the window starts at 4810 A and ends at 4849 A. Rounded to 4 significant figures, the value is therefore 8.791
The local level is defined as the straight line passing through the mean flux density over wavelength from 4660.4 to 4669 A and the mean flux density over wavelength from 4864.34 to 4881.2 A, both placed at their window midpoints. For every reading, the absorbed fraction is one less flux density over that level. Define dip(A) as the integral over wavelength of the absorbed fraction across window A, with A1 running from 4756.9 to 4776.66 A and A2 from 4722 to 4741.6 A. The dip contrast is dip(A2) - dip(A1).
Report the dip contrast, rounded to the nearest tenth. 1.0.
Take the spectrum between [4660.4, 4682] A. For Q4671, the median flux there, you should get 10.6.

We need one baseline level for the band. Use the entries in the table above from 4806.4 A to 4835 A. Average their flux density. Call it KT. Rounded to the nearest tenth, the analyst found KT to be 11.3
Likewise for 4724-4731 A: 9.8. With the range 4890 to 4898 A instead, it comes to 10.7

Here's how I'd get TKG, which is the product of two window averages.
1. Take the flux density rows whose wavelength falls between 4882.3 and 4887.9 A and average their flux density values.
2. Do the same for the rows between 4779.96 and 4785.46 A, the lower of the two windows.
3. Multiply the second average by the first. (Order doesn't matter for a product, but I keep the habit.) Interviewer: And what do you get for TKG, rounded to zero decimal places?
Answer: 118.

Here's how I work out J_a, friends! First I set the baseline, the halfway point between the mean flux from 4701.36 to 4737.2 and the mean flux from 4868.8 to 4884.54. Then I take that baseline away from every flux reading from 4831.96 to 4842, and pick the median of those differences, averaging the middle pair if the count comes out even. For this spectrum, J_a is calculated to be 0.8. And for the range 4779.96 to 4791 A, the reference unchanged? 0.0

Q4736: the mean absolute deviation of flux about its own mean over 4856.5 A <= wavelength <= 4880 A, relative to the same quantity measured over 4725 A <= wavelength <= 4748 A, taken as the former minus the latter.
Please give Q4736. 0.21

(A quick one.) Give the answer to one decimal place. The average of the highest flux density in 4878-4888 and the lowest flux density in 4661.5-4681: 10.1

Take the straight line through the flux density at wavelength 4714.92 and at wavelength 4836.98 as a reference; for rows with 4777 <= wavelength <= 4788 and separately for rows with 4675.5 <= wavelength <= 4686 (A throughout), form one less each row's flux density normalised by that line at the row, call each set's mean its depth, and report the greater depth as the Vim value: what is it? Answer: 0.02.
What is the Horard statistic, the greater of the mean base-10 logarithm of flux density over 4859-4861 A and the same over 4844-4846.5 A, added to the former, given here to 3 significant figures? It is 2.08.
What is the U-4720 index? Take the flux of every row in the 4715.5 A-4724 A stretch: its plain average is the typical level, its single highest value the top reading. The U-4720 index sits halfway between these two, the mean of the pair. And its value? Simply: 11.3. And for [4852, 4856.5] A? 10.3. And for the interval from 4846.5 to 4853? 10.9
